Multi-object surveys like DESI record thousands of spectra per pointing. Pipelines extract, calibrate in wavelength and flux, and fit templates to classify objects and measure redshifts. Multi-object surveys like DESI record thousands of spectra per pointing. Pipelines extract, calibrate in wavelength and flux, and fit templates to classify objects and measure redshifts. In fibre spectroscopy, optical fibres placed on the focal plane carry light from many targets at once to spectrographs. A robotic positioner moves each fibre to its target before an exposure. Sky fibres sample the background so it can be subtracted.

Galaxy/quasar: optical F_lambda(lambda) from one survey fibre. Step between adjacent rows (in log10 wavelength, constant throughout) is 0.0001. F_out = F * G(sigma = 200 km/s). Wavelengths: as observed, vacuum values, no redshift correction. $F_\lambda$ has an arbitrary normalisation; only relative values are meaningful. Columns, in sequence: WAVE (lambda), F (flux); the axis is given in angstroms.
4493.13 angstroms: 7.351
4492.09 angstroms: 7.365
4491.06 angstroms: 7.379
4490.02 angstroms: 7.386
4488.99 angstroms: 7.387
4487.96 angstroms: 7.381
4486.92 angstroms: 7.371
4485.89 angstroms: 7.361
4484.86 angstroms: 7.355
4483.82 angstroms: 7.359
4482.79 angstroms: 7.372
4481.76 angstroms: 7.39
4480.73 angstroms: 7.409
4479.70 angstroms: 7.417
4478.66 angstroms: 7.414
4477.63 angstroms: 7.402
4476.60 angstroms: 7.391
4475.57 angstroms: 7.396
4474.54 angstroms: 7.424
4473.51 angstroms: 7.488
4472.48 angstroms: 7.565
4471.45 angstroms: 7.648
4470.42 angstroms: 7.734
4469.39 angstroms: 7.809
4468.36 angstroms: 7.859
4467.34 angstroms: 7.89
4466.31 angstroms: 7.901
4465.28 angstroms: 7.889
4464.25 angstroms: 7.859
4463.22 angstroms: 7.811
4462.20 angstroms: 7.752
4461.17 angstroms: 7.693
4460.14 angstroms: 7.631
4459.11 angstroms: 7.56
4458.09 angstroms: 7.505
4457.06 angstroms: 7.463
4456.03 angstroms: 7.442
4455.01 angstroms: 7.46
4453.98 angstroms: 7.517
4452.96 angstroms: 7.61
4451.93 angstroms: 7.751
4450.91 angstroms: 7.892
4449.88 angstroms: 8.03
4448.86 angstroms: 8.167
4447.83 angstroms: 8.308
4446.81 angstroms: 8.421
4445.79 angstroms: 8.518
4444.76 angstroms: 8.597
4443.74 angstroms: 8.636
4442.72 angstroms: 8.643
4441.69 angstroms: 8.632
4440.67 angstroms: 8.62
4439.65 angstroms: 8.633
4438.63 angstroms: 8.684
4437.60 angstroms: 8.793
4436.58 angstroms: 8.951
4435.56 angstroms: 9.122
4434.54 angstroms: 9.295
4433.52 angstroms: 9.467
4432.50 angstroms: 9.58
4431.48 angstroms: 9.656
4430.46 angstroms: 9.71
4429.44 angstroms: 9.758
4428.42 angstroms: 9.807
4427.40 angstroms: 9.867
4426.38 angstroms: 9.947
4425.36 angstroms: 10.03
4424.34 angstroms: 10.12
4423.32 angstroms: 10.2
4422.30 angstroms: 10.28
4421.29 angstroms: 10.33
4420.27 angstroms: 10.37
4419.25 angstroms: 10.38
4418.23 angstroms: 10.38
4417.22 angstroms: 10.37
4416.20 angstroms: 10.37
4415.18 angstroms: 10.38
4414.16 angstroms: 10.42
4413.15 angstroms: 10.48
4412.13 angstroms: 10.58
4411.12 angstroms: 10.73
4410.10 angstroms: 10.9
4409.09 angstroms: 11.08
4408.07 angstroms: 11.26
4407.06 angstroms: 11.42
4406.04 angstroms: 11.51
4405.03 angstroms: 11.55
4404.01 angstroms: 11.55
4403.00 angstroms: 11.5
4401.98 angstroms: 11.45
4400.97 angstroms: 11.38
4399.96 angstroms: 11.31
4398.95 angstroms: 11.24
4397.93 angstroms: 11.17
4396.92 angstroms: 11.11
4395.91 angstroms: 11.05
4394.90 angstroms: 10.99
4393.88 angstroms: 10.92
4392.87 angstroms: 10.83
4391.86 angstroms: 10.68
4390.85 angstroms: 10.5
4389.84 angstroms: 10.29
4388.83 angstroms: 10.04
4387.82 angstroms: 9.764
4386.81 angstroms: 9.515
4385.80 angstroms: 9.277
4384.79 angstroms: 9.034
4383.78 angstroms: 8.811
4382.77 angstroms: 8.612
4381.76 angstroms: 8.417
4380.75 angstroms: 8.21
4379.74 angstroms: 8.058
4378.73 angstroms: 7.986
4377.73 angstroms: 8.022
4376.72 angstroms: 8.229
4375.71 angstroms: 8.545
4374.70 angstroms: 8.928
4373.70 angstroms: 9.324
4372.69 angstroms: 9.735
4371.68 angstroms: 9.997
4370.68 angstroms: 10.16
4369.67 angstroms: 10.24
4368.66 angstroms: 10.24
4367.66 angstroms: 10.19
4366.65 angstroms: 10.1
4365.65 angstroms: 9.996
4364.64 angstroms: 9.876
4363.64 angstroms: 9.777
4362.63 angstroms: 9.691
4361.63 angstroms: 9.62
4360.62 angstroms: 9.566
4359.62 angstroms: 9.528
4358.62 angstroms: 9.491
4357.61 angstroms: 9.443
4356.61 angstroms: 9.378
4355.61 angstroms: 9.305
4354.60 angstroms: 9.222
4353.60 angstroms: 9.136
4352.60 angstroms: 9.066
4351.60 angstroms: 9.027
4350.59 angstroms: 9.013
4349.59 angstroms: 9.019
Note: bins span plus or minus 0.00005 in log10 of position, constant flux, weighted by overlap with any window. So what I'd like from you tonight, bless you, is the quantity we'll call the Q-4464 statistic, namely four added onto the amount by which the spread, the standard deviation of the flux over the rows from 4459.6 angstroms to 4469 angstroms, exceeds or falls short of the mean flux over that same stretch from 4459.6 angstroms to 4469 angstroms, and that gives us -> -3.7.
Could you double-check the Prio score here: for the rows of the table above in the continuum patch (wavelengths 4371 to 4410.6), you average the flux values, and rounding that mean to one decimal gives 10.1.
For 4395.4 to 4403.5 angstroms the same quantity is 11.3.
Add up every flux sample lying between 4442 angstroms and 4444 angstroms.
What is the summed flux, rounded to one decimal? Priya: 17.3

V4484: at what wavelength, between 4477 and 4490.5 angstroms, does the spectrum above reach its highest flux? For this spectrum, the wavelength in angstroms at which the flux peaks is 4479.70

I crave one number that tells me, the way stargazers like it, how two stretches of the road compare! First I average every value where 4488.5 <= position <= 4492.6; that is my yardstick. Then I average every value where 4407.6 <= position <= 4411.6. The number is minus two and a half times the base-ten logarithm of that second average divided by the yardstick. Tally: -0.43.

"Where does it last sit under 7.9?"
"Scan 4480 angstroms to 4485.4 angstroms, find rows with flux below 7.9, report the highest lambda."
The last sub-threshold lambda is 4484.86 angstroms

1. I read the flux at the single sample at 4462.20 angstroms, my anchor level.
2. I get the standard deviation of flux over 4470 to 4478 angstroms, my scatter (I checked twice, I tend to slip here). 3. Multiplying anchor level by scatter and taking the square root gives 1.0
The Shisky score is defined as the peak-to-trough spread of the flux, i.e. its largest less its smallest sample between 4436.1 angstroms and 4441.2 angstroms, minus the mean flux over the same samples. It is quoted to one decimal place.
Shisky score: -8.4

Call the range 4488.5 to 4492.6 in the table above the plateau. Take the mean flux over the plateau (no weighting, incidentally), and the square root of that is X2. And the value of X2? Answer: 2.72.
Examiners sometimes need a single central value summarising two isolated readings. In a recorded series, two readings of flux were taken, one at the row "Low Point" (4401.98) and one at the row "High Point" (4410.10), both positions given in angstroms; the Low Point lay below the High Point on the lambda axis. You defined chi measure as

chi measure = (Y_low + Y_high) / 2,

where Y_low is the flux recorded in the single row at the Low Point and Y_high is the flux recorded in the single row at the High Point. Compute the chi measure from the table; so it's 11.2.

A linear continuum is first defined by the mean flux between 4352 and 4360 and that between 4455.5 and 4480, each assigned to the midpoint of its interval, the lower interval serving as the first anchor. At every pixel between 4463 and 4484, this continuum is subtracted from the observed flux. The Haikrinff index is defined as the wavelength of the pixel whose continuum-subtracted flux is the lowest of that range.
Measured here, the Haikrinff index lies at 4475.57 angstroms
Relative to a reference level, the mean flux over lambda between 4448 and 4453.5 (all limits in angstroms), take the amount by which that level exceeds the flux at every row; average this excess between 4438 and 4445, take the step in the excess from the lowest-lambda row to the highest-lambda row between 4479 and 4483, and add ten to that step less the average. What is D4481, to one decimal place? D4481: 10.8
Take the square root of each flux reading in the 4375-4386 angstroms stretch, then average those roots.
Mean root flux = 2.91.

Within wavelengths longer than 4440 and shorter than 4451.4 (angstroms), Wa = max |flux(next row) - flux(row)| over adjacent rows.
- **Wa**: 0.14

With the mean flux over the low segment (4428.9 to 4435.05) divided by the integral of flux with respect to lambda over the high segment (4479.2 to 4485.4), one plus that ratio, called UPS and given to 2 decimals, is 1.21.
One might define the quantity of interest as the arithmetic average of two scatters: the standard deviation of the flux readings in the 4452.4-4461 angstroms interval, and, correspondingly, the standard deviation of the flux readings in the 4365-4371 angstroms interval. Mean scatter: 0.08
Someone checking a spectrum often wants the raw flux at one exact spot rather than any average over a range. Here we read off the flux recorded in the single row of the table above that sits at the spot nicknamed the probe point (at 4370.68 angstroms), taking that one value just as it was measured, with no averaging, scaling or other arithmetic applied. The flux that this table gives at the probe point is 10.16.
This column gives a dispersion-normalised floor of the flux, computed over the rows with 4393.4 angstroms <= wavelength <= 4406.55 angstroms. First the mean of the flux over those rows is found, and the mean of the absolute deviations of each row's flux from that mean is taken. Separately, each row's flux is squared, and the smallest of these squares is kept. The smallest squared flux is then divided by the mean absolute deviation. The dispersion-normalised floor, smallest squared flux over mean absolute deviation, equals 624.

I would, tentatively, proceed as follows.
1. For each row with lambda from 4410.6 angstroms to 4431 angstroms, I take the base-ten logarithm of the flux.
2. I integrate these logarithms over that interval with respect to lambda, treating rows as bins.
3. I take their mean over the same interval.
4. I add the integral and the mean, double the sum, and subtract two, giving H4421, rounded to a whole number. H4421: 41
